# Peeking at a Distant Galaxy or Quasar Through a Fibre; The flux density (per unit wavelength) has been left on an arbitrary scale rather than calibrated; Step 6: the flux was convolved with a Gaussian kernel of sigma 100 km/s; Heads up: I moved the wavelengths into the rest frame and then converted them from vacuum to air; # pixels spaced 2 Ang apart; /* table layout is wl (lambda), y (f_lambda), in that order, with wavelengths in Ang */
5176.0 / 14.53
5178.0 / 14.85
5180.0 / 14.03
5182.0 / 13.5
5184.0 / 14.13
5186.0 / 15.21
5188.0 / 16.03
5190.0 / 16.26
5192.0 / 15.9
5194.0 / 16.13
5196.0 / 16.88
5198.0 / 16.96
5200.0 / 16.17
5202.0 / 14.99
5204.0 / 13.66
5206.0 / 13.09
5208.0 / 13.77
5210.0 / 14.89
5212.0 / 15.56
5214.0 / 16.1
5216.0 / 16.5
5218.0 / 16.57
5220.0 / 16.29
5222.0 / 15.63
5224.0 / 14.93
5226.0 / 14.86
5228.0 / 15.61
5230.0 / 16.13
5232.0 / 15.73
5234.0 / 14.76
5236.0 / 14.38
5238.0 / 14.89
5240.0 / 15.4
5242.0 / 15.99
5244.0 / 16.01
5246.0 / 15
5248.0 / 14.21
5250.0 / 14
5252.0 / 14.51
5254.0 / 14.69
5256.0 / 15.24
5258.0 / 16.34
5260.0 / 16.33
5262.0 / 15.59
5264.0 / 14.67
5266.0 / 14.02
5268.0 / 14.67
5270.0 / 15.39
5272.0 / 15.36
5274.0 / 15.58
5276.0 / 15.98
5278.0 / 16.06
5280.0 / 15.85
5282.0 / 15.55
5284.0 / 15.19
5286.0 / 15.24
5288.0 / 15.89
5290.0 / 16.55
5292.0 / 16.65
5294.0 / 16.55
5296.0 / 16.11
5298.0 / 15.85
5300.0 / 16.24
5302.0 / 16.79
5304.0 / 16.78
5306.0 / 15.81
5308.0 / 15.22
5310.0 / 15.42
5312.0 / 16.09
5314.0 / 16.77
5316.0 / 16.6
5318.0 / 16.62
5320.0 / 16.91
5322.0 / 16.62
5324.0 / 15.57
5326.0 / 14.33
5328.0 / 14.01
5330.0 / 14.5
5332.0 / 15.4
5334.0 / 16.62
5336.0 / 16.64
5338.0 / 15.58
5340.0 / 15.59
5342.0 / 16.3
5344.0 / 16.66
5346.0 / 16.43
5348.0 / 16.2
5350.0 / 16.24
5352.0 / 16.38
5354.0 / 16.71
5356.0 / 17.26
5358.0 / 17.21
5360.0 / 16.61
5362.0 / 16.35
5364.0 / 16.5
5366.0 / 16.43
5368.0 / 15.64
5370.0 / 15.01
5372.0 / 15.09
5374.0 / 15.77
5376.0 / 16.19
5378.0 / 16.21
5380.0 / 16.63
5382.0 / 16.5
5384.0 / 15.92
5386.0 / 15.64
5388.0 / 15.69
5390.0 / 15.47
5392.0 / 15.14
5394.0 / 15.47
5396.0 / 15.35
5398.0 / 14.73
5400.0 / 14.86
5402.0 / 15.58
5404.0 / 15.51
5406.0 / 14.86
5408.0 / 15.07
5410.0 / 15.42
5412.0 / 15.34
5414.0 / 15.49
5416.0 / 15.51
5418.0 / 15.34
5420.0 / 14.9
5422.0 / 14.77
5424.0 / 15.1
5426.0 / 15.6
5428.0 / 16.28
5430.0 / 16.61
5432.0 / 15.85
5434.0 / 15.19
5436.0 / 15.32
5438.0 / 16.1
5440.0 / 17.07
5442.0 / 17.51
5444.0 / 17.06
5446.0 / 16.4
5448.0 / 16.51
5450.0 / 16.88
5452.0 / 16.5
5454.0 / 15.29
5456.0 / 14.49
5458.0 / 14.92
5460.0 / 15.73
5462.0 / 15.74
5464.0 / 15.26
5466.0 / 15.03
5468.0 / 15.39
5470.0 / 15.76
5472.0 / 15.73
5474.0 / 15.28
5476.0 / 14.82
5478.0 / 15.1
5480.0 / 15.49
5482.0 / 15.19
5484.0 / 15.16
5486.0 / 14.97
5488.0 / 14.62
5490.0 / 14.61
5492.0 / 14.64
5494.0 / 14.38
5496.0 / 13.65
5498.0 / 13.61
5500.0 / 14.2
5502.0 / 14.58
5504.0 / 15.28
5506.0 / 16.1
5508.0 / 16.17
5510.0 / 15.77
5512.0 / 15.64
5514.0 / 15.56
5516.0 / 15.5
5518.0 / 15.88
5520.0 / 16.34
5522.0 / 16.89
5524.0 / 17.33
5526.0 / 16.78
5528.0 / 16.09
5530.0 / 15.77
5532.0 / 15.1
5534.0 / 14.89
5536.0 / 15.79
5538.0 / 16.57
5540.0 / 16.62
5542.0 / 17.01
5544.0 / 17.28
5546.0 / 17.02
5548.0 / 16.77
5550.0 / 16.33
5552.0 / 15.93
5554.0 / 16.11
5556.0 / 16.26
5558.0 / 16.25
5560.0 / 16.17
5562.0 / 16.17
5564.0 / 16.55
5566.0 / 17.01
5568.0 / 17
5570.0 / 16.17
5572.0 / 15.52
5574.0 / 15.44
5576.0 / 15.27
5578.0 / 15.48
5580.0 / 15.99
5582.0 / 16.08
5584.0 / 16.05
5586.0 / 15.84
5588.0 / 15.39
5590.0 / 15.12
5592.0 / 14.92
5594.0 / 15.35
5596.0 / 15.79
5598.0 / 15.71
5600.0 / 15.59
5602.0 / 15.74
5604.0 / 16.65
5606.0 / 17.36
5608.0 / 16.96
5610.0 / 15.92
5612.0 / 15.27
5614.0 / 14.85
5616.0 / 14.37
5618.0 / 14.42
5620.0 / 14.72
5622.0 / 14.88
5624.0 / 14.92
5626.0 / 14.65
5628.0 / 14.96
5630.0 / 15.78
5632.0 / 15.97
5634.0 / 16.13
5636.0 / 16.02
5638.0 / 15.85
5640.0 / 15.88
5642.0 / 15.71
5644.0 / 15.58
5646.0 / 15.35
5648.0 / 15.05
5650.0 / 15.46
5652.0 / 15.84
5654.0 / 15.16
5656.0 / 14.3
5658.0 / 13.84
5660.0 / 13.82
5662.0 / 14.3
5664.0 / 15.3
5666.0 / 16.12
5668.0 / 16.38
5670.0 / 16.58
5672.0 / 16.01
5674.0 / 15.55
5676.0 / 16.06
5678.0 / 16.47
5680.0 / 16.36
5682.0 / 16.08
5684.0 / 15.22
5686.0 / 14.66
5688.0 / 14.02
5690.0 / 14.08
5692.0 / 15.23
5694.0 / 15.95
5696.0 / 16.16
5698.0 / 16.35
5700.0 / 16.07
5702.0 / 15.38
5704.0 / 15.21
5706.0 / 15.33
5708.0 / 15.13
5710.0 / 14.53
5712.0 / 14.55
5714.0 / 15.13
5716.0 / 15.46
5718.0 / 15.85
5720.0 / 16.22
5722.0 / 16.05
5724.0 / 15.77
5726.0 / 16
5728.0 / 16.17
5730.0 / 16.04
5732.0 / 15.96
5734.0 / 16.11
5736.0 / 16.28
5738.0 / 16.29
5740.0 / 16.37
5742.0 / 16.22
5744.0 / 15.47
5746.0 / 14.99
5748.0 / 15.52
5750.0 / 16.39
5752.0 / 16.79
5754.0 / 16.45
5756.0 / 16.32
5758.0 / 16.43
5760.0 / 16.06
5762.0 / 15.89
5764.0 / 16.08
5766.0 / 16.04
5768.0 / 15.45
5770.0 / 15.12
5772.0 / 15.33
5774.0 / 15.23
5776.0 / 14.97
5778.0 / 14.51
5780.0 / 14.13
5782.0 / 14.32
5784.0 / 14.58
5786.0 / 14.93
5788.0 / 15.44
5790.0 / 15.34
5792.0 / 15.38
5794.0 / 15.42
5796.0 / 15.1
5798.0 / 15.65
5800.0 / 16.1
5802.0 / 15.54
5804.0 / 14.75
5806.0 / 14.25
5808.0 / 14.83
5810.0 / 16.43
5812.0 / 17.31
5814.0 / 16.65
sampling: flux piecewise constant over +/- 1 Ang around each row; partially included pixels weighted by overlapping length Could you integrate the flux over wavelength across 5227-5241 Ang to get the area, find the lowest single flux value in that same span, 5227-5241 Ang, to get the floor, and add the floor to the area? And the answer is 228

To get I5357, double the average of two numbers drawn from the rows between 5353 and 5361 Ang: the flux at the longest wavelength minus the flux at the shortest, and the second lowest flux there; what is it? 16.6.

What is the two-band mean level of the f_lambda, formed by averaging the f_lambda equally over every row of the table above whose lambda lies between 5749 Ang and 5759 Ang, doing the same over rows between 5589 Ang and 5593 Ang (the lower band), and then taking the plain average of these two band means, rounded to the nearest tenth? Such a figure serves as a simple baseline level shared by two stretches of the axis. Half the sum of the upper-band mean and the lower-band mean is 15.7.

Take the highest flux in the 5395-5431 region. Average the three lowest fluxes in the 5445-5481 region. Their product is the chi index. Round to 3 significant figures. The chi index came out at 245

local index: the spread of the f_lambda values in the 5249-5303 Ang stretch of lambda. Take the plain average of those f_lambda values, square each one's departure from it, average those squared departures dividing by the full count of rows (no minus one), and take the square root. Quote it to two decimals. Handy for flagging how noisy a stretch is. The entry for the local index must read 0.77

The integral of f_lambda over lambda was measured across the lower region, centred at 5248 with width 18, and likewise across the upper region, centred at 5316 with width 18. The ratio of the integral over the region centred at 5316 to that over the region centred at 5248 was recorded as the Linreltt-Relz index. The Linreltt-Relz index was 1.080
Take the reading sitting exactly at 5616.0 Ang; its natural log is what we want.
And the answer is 2.67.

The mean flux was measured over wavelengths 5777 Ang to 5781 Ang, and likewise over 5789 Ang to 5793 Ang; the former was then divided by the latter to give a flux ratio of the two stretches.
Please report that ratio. 0.93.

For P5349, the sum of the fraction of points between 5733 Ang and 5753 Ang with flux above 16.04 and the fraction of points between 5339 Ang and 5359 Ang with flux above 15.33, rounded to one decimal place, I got 1.7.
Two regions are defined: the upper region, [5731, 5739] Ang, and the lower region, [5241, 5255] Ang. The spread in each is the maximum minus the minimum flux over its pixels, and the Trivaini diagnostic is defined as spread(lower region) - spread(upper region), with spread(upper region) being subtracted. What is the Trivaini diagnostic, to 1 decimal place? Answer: 1.7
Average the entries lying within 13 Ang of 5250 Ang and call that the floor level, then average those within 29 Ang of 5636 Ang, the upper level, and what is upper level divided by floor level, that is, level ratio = 1.00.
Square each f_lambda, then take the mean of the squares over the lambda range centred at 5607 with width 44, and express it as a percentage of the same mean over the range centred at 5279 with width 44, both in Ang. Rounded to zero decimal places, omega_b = 96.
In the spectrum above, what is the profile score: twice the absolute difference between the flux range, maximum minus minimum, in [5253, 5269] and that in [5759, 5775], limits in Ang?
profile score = 2.7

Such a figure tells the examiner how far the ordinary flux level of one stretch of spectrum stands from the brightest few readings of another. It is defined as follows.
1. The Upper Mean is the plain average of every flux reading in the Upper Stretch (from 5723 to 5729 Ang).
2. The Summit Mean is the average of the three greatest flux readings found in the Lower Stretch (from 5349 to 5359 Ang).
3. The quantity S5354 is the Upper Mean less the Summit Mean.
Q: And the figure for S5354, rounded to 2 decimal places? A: -1.08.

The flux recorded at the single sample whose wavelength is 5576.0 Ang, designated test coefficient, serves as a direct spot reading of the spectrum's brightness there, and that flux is 15.27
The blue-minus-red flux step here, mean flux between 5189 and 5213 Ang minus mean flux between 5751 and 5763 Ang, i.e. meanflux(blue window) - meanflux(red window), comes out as -1.0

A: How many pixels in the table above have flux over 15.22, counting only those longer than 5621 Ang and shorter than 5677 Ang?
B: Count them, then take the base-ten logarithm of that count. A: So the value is 1.26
